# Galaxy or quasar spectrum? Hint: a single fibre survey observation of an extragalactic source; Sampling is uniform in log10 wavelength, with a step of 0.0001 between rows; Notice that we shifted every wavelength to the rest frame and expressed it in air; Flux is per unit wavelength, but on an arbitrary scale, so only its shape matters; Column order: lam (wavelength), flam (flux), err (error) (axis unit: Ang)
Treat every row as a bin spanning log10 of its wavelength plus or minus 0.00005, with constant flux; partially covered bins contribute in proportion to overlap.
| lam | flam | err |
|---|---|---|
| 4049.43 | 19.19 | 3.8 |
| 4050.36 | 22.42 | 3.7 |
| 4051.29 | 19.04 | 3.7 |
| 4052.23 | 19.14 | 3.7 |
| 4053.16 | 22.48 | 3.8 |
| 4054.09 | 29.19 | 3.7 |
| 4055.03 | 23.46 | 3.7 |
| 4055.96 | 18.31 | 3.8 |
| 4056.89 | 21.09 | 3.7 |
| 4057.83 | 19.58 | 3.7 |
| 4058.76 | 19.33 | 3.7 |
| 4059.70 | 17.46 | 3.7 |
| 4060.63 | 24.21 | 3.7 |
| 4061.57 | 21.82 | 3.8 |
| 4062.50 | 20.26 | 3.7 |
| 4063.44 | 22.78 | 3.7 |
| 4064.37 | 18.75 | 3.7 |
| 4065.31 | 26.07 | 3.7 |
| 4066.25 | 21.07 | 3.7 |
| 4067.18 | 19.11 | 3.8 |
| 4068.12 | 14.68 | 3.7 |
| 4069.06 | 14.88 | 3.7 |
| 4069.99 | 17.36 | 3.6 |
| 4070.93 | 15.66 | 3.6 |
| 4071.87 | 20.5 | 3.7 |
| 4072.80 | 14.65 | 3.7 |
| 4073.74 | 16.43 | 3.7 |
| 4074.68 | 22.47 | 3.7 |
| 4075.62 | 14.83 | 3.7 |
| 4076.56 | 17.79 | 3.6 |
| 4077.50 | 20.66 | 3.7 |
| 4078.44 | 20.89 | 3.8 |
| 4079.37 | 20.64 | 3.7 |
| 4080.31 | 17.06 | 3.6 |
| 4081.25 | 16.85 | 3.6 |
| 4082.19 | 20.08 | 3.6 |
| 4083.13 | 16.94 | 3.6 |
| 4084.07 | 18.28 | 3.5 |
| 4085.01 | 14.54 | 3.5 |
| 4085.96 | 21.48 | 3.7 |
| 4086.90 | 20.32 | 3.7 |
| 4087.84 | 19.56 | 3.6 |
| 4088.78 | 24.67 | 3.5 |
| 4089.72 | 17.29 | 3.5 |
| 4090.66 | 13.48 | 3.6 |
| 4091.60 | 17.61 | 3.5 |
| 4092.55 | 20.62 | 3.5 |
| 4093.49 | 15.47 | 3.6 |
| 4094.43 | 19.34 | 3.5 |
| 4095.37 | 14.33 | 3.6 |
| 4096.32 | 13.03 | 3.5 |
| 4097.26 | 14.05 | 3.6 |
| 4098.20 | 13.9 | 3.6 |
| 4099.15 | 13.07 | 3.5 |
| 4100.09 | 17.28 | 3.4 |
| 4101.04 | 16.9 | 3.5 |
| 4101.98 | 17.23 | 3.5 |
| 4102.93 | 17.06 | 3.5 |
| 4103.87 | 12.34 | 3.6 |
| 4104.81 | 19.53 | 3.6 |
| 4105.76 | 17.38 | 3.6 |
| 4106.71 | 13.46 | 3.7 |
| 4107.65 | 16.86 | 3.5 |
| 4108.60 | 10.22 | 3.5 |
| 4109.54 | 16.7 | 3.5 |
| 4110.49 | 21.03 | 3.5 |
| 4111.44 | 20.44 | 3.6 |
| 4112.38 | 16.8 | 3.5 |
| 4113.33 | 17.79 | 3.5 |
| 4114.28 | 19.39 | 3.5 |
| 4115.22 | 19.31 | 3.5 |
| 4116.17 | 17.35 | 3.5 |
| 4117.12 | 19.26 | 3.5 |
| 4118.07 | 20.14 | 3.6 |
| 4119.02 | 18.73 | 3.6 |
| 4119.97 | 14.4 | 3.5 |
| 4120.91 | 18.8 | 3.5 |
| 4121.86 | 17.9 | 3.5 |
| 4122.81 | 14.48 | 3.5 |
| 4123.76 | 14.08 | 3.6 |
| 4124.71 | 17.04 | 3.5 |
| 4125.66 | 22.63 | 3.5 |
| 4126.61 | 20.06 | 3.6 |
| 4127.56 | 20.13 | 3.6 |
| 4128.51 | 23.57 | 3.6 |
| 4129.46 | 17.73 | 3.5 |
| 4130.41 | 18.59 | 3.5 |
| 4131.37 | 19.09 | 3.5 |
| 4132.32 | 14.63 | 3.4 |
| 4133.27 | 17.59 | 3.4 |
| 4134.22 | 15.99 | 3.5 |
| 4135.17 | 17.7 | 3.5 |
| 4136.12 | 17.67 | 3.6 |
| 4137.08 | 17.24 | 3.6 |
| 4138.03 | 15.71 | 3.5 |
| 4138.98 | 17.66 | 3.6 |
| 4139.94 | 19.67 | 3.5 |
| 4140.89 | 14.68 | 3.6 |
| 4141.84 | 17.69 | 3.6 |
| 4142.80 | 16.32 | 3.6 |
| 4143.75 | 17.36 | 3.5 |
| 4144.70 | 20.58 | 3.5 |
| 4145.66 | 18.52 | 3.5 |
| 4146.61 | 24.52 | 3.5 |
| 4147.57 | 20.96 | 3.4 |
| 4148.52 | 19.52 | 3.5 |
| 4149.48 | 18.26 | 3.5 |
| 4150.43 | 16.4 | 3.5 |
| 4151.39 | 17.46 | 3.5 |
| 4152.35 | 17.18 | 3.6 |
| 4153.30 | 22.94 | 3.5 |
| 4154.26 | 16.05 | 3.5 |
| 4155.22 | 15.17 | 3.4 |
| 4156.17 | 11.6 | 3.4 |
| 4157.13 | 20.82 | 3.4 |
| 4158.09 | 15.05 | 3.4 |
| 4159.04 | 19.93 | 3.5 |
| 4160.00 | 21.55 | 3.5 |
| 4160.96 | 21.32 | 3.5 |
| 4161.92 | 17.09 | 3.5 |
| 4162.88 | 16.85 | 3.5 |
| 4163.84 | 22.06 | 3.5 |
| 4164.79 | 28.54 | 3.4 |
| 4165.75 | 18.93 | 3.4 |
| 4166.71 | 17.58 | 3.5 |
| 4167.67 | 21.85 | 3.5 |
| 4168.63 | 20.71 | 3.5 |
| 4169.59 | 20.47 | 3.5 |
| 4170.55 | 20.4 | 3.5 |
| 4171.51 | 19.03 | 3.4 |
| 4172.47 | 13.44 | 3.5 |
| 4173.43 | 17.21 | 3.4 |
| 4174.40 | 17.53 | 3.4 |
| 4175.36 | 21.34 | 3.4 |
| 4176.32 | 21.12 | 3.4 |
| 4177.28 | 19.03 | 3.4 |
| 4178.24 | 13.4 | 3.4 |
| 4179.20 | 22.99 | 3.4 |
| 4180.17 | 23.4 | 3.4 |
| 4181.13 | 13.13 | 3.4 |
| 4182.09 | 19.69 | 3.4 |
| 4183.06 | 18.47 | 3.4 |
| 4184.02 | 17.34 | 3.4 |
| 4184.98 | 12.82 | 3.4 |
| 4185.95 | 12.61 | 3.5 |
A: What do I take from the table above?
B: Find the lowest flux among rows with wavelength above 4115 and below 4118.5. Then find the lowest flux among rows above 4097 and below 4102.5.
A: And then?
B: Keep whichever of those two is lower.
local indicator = 13.1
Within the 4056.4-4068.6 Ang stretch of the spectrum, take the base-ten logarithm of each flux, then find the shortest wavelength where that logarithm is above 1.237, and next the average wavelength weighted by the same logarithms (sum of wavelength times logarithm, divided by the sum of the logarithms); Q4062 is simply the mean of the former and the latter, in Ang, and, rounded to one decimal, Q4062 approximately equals 4059.7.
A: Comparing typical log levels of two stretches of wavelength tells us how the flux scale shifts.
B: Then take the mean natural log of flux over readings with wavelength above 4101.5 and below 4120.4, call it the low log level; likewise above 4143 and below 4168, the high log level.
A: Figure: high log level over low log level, 1.04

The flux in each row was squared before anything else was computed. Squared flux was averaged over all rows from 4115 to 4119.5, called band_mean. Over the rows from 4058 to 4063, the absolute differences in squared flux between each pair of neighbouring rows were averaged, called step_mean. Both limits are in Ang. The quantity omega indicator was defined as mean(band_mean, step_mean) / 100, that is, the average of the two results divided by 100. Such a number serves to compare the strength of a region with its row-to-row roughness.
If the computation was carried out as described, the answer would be 2.5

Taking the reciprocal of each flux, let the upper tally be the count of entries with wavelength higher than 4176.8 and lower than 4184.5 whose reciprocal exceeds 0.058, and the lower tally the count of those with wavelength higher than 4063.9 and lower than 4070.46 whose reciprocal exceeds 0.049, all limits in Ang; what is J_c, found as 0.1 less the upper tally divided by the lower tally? -0.30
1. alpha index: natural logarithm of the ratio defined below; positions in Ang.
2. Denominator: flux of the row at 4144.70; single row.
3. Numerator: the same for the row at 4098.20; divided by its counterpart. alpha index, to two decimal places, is -0.39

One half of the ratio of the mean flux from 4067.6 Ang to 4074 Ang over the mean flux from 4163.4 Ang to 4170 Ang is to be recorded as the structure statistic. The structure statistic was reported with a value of 0.38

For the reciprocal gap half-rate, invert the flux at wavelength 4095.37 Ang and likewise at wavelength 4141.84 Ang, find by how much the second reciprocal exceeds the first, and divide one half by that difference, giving -38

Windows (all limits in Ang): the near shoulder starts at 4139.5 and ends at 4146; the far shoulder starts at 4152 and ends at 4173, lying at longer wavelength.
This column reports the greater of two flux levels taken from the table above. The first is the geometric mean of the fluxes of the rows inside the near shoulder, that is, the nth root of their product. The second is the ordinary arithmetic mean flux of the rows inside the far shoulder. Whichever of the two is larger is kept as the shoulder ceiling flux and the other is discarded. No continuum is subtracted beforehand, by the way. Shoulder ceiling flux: 19.0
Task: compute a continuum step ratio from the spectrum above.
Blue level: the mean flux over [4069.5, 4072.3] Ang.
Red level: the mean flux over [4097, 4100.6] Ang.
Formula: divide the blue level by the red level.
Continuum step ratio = 1.22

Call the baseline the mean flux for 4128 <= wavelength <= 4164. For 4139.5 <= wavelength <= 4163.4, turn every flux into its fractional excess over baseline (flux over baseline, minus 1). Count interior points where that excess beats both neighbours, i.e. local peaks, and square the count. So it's 49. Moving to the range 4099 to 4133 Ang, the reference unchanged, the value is 121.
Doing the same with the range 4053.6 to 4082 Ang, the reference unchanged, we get 64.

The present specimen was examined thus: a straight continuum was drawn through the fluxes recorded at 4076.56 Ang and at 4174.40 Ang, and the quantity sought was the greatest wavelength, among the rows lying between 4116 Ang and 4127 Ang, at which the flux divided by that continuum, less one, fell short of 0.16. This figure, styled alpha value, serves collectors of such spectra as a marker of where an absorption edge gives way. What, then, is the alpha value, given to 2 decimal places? 4126.61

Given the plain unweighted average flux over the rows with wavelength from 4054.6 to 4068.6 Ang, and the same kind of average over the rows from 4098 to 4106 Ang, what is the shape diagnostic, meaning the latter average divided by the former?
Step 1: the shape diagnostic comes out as 0.78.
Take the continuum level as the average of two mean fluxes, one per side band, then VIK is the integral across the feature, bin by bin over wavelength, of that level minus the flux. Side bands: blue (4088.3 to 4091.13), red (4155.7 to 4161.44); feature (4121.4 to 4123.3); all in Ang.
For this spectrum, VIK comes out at 4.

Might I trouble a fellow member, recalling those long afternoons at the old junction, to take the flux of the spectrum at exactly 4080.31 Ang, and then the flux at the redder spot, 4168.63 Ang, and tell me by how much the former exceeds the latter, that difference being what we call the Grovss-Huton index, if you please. -4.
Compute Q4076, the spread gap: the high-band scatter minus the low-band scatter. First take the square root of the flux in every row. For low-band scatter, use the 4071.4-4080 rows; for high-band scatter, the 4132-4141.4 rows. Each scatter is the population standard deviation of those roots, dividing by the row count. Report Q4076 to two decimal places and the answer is -0.14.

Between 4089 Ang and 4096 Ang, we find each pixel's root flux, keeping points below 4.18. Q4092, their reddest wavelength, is 4095.37 Ang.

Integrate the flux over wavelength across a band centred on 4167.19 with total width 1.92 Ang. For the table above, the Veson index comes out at 38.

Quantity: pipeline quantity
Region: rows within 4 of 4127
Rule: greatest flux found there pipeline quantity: 23.57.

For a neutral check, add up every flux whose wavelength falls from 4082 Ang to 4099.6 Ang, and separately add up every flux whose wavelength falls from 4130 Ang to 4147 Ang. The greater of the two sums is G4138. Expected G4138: 328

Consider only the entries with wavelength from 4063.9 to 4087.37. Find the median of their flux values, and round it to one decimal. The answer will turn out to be 18.3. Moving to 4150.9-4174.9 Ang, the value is 18.9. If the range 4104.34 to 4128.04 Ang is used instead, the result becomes 17.9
